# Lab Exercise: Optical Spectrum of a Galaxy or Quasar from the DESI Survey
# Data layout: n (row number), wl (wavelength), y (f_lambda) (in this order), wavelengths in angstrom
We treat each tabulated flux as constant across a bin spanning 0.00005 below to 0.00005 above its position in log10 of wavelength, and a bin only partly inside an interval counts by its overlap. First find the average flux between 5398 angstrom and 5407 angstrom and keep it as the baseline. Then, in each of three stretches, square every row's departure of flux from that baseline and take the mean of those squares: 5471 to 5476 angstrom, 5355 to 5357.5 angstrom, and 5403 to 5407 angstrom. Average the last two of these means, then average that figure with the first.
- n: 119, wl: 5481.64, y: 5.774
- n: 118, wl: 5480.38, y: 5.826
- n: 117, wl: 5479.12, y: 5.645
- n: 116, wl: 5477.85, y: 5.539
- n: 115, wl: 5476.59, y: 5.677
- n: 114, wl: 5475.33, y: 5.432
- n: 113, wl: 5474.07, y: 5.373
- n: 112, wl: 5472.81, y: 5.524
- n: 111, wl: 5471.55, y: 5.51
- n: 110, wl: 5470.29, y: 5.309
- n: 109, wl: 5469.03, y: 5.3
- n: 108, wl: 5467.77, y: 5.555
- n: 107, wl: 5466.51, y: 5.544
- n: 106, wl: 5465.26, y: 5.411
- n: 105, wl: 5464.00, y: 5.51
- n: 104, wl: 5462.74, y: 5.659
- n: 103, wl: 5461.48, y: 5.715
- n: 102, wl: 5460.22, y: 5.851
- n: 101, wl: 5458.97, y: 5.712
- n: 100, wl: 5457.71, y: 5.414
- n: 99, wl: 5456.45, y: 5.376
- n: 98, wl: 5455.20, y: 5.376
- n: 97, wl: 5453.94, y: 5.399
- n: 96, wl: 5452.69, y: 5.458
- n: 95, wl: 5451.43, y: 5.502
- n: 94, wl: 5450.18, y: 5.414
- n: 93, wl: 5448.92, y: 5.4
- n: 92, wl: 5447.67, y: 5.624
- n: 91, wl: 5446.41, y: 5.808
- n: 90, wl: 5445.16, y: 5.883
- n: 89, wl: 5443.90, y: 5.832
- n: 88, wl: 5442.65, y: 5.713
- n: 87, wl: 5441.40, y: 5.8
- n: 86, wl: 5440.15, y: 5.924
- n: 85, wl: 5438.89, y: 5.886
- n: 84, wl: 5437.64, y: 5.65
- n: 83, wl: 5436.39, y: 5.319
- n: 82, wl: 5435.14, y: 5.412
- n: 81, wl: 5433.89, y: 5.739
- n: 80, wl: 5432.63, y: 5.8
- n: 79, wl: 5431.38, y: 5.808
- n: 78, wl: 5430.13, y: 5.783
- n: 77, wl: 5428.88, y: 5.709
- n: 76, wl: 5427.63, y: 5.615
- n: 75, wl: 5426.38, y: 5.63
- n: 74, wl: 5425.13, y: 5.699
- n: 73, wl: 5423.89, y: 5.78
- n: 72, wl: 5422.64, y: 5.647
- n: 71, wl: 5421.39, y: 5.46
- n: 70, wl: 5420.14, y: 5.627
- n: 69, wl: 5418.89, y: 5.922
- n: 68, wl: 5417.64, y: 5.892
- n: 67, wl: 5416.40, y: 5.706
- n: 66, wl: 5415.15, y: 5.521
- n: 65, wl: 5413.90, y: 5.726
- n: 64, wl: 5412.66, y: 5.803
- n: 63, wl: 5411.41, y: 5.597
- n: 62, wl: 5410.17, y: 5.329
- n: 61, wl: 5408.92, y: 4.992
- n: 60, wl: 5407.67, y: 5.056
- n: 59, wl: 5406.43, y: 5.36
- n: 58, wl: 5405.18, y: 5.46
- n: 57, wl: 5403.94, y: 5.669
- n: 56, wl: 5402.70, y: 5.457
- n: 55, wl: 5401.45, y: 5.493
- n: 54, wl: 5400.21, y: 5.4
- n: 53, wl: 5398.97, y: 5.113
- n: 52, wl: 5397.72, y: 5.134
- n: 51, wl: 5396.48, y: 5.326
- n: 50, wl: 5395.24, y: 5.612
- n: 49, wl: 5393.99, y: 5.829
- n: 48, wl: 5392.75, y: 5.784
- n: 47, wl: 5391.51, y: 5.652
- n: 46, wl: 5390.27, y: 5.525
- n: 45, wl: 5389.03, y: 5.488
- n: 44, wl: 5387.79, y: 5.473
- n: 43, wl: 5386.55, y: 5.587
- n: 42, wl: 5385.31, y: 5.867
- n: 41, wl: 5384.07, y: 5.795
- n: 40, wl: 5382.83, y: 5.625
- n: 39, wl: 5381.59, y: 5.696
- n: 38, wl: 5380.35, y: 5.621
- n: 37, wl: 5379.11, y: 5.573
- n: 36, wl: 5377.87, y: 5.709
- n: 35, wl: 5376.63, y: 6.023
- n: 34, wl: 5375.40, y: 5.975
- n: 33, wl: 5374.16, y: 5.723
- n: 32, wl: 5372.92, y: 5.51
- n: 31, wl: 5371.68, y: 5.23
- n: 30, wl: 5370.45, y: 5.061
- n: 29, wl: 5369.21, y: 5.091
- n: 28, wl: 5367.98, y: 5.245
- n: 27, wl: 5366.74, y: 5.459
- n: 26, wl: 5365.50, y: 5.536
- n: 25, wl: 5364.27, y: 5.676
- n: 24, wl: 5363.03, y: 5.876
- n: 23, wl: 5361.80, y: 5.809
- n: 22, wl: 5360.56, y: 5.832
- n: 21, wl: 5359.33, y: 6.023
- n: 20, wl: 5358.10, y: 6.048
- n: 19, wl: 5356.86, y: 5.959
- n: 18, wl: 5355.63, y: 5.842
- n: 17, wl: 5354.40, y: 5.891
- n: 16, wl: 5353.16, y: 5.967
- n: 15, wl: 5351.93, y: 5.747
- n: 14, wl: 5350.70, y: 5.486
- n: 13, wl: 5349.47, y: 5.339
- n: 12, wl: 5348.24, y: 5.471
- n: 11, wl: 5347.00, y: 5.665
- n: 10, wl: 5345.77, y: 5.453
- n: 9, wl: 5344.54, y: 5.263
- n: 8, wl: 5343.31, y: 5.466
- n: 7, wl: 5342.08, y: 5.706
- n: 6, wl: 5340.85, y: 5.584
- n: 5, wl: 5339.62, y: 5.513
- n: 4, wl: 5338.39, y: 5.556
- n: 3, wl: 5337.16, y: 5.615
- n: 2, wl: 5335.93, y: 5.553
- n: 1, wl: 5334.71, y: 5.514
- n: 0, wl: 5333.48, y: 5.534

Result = 0.07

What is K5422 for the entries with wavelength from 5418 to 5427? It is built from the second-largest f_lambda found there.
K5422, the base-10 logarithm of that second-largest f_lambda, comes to 0.762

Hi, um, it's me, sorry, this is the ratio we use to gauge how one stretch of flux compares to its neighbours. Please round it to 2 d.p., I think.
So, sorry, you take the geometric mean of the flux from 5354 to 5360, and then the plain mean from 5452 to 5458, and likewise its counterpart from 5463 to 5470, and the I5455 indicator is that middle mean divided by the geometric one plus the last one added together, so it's 0.47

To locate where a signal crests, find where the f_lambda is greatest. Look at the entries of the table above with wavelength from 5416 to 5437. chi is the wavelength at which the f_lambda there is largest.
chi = 5418.89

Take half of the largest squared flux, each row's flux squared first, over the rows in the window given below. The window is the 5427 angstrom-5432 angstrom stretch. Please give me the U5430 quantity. 16.9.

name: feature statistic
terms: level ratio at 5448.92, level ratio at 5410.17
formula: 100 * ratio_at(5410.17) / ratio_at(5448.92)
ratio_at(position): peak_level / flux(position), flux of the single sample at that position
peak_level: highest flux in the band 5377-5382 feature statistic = 101.3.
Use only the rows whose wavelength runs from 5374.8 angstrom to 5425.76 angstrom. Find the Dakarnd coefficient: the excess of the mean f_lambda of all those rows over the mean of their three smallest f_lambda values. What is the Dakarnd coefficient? 0.53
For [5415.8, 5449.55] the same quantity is 0.33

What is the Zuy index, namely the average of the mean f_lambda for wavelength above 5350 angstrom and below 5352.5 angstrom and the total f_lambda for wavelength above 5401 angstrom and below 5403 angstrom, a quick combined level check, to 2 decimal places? 8.28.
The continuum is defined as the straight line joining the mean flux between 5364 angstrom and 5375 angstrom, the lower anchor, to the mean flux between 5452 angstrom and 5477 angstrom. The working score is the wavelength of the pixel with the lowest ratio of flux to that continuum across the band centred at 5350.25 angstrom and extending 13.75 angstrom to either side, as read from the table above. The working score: 5344.54 angstrom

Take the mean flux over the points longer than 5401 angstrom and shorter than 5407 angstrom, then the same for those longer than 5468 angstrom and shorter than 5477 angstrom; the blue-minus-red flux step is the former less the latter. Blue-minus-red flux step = 0.04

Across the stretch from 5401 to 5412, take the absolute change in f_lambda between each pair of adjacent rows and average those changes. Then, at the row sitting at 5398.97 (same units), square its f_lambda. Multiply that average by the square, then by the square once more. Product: 131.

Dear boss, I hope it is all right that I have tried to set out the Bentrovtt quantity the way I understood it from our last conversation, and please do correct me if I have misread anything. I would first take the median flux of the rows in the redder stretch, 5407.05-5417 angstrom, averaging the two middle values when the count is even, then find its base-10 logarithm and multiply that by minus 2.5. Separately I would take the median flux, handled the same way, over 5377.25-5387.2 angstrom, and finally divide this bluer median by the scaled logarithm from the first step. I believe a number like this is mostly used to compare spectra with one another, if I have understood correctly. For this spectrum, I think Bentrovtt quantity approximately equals -3.04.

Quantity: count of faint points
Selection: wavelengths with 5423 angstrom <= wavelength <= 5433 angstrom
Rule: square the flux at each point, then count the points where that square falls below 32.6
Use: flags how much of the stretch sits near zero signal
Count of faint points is 4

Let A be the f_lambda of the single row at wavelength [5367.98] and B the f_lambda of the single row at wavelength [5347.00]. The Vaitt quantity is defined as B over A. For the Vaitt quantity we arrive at 1.08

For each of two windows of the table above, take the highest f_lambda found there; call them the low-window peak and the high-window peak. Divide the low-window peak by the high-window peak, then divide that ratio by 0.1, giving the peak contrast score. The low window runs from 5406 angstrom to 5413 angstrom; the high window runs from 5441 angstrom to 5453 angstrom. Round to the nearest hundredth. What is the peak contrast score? 9.86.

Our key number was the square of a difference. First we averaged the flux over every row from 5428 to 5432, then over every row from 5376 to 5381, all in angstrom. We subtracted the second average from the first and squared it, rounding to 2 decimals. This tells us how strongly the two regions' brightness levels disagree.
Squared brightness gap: 0.00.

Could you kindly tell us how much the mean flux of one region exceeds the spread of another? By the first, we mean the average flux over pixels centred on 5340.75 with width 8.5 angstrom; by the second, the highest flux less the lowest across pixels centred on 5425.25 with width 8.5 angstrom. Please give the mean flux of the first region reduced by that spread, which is 5.21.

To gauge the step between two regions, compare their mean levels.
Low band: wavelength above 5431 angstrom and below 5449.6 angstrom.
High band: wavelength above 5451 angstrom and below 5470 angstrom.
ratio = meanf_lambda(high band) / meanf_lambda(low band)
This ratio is 0.97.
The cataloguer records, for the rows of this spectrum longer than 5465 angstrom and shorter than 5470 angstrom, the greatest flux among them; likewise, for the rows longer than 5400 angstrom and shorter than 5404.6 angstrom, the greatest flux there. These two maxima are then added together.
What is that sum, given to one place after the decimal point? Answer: 11.2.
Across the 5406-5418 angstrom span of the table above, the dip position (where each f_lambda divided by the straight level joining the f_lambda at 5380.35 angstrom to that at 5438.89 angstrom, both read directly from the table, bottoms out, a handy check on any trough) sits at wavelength 5408.92 angstrom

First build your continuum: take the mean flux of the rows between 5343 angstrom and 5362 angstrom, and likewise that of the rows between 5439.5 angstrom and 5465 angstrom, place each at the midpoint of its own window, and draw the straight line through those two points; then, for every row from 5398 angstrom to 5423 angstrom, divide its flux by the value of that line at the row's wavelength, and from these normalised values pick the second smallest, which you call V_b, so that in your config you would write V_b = 0.89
